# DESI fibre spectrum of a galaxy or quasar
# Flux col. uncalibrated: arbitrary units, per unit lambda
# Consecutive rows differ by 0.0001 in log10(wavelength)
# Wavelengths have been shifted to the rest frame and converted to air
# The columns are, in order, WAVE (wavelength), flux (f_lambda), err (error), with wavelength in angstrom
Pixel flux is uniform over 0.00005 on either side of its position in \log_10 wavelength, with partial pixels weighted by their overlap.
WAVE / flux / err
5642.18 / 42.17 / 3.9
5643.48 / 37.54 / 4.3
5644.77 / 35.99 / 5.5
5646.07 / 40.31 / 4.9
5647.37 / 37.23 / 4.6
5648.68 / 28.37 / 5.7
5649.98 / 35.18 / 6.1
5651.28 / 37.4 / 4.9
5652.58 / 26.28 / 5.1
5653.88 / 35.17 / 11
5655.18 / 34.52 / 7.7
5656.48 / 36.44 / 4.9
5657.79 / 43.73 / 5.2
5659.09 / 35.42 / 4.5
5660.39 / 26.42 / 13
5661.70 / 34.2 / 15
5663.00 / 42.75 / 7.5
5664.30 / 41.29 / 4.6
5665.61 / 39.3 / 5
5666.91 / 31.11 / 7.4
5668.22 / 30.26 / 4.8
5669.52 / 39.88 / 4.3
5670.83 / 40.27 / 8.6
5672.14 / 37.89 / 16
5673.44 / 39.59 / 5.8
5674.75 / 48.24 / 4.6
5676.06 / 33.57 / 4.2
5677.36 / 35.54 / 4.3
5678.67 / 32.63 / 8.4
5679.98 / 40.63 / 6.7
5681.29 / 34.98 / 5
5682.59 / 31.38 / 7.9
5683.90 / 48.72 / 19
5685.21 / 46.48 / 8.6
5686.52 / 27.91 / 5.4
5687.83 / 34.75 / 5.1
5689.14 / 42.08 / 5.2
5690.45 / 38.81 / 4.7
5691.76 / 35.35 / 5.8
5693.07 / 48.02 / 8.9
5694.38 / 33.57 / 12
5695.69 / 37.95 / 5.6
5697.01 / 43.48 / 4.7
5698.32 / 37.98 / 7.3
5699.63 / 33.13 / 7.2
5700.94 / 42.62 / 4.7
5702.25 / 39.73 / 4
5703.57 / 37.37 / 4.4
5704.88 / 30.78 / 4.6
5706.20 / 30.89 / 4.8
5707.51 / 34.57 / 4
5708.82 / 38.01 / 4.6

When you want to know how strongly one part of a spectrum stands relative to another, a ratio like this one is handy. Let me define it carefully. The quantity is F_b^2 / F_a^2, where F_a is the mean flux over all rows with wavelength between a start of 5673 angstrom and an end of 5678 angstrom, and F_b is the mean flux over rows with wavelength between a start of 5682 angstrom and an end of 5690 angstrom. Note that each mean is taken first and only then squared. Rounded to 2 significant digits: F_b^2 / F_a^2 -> 0.97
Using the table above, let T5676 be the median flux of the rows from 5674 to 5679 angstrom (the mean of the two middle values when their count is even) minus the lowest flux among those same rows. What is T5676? 1.9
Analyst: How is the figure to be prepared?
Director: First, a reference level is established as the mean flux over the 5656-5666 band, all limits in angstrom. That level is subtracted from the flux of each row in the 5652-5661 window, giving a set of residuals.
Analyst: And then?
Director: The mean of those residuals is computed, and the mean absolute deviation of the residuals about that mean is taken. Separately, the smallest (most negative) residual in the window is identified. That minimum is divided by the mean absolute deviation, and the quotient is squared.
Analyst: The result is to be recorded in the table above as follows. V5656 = 6.5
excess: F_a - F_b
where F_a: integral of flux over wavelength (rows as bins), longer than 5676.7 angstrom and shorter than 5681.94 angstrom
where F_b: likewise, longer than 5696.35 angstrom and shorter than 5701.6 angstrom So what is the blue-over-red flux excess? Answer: -18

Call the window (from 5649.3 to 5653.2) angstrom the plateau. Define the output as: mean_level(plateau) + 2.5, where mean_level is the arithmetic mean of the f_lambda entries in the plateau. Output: 35.5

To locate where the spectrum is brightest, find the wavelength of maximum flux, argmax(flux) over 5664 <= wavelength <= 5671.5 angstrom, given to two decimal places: 5664.30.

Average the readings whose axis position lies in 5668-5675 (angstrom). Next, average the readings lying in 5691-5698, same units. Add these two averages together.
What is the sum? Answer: 79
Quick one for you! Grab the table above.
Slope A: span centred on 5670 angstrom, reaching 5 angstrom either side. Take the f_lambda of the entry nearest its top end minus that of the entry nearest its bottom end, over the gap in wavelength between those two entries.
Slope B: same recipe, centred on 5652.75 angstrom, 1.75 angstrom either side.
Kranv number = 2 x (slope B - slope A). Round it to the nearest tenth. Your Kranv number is -3.7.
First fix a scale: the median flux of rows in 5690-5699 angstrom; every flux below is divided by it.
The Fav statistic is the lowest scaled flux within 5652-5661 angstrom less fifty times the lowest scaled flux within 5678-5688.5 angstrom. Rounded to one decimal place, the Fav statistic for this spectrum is -36.1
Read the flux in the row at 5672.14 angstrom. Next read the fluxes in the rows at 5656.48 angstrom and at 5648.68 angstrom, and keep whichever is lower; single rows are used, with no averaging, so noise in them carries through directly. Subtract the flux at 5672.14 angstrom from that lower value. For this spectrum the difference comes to -10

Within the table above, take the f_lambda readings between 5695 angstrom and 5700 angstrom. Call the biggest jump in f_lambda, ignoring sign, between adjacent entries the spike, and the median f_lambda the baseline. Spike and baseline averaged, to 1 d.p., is 21.7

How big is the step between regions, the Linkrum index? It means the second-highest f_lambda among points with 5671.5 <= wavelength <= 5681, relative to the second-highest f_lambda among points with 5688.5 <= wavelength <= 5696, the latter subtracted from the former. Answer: -1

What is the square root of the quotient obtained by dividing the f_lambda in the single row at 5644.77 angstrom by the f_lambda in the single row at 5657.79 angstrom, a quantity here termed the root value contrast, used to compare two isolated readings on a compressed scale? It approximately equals 0.91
